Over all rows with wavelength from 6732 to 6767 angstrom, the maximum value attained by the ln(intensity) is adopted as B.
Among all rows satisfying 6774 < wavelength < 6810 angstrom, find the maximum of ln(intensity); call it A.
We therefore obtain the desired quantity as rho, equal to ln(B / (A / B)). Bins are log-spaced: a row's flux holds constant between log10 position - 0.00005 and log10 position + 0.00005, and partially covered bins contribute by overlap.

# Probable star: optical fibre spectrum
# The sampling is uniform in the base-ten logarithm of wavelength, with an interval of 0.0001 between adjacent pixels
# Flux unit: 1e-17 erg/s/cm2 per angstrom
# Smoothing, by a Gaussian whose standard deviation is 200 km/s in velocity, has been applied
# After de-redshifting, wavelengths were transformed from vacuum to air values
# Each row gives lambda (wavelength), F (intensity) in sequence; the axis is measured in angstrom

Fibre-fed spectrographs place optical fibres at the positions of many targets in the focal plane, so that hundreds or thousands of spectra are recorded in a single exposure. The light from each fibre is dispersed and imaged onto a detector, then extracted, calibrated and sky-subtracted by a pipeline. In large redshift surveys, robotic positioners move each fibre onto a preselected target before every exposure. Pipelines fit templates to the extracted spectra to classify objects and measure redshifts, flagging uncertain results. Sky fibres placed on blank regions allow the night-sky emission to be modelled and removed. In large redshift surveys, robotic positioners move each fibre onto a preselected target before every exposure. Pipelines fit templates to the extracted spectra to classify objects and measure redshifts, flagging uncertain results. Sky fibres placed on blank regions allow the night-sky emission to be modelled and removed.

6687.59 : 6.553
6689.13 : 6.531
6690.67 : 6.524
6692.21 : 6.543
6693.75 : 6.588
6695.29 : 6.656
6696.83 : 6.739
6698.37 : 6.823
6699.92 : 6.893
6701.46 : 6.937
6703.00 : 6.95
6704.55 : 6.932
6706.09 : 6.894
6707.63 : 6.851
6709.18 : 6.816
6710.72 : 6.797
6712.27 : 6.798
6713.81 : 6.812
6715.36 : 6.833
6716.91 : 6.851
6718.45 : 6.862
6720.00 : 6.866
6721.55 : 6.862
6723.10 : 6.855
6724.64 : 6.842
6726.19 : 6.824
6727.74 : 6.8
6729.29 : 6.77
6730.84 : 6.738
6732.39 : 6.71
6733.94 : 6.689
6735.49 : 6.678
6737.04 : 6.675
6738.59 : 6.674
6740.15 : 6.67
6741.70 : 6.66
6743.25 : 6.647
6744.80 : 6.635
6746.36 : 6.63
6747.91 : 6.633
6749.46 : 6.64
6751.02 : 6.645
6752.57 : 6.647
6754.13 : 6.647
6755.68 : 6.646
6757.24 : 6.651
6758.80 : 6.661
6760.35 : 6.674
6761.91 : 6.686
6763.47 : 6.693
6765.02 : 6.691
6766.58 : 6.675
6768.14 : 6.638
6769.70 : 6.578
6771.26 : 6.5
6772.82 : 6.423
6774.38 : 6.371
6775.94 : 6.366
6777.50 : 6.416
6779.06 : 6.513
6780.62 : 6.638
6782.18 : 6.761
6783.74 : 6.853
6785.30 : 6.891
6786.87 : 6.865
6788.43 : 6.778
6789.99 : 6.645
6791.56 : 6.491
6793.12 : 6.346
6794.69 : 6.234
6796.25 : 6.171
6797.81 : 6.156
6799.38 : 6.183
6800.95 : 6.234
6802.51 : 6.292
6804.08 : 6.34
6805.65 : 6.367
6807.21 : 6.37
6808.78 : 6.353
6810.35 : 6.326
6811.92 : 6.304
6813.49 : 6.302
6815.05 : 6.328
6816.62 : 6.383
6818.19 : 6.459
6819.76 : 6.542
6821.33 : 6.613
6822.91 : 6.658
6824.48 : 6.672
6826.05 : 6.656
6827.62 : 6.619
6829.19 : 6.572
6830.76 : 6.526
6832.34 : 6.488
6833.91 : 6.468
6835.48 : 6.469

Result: 0.630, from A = 1.93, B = 1.90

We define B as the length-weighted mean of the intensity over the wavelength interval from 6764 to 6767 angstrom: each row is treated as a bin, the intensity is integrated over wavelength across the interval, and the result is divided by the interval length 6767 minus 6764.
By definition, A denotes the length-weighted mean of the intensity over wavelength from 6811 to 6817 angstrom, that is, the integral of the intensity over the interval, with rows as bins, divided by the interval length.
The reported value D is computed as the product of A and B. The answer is 42.4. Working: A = 6.33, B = 6.7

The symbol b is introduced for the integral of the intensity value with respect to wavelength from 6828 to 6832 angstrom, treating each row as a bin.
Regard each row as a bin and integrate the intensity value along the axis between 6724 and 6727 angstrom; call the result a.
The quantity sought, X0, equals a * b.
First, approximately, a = 20.5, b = 26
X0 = 536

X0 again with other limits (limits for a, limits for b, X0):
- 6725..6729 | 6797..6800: 504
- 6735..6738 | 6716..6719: 413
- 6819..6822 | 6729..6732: 399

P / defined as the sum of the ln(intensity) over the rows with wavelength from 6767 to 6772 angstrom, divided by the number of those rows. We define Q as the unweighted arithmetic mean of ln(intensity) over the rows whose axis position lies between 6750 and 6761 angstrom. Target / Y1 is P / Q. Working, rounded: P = 1.88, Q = 1.90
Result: 0.99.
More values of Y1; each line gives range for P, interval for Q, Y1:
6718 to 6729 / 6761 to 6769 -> 1.01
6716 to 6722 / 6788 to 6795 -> 1.03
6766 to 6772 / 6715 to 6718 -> 0.98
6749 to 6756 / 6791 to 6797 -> 1.03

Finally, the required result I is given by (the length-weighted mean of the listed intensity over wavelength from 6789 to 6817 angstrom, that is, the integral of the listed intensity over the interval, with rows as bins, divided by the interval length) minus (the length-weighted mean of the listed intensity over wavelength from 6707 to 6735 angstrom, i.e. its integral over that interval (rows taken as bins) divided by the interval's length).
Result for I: -0.48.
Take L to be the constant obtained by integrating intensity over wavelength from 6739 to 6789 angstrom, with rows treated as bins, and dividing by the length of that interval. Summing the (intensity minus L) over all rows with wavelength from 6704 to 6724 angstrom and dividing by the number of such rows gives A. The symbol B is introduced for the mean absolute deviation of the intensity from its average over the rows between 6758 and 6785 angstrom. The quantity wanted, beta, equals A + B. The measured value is 0.33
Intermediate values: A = 0.21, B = 0.12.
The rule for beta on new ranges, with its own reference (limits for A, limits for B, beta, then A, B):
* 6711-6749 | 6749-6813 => 0.29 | 0.11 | 0.18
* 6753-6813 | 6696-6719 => -0.08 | -0.13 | 0.05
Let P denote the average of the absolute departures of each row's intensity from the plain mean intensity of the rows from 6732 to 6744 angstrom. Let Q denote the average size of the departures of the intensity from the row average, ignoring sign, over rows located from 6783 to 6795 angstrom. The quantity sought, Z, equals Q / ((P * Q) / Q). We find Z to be 17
